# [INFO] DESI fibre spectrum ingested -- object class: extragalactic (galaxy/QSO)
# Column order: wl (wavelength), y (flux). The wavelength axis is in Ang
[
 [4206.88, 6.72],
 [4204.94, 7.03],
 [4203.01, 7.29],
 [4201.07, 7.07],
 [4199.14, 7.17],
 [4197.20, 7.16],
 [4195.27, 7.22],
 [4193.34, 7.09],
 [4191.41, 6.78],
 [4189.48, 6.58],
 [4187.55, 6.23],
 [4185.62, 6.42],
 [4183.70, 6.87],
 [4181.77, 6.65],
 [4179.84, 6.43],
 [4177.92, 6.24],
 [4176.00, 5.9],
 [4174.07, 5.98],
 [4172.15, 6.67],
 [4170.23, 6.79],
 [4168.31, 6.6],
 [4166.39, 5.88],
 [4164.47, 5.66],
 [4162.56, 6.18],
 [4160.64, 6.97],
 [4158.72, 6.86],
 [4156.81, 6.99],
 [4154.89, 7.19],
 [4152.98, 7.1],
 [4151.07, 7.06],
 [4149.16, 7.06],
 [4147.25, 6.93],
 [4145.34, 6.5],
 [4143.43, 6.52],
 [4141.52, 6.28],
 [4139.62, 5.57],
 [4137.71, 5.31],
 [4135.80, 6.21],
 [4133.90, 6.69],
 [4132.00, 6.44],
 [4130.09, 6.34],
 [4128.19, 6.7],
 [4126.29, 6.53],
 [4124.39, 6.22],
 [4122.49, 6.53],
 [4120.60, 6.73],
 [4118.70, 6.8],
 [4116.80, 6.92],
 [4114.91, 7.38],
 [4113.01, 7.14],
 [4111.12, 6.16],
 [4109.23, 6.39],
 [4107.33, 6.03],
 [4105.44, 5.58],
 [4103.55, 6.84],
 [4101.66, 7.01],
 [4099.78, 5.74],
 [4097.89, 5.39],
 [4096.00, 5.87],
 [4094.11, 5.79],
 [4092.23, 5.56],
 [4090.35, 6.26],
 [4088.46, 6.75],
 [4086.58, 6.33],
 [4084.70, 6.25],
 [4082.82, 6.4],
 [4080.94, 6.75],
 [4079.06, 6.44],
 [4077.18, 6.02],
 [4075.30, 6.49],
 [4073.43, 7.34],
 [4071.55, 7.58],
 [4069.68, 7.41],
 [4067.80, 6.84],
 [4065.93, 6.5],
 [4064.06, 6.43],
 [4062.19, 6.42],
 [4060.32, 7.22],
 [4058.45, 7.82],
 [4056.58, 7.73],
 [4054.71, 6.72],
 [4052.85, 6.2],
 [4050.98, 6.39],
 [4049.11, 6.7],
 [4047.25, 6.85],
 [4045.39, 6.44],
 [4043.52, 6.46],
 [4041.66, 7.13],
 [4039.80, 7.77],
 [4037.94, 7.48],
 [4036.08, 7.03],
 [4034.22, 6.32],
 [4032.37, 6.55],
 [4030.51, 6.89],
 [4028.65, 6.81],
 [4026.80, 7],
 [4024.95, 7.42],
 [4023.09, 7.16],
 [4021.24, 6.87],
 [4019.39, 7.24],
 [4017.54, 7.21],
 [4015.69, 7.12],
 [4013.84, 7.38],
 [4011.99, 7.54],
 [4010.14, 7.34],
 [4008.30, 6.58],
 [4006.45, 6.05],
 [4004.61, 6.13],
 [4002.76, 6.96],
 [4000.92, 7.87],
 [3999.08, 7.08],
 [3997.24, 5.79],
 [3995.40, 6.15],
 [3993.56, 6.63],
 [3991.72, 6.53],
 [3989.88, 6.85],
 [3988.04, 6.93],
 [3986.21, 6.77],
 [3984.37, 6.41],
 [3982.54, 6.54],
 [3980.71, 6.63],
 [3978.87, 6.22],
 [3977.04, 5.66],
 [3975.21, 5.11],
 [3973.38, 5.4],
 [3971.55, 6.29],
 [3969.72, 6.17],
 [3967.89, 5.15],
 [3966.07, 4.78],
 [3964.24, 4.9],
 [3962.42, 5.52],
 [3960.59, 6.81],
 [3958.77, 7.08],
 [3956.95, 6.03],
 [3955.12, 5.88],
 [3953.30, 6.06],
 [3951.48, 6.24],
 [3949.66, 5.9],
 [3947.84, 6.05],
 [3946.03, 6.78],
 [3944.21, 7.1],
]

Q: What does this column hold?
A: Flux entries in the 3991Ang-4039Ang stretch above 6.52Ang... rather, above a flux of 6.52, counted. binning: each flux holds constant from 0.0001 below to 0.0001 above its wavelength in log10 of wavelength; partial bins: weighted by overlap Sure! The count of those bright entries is 21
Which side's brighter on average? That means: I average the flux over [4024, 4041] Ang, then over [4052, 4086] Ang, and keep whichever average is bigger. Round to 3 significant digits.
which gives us 7.03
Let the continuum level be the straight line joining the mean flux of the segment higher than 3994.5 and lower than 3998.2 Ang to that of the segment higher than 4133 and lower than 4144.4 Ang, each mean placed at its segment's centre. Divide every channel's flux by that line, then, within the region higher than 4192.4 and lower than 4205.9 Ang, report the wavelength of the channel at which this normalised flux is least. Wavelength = 4204.94 Ang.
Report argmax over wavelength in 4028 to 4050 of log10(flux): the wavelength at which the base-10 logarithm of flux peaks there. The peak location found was 4039.80 Ang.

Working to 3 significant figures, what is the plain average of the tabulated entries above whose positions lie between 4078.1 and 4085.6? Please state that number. 6.46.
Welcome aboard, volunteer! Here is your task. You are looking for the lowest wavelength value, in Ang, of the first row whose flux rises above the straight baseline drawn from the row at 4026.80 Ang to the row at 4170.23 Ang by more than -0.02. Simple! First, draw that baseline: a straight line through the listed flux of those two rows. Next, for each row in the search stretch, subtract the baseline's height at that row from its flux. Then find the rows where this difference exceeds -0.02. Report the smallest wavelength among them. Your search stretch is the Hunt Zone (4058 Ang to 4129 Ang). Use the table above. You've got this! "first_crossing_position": 4058.45 Ang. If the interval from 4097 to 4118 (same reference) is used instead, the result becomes 4101.66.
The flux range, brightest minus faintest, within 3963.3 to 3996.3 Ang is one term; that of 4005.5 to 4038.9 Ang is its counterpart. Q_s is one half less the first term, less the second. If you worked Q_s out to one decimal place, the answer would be -3.1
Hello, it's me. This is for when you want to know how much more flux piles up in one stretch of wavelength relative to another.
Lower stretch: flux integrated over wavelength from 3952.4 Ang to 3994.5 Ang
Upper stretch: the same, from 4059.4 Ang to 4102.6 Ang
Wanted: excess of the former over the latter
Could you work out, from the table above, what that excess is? -23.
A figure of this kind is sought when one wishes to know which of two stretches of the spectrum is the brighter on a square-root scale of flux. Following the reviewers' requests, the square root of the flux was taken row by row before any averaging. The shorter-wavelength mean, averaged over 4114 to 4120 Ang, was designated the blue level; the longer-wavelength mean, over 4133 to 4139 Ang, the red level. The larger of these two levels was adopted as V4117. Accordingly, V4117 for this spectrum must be 2.65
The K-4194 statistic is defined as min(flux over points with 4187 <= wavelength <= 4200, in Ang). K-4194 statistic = 6.23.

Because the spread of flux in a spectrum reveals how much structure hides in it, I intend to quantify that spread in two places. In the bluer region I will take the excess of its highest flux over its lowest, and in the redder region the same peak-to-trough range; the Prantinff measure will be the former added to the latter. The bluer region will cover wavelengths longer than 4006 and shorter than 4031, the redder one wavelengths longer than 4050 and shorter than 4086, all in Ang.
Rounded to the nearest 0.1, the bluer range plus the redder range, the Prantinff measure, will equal 3.3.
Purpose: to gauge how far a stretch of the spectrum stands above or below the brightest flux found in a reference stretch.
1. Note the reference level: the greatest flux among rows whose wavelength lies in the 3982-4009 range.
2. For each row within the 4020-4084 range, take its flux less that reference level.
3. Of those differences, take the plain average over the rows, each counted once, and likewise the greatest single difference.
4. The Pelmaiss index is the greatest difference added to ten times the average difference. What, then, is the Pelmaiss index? -10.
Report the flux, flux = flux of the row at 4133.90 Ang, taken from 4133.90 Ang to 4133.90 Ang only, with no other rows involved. 6.69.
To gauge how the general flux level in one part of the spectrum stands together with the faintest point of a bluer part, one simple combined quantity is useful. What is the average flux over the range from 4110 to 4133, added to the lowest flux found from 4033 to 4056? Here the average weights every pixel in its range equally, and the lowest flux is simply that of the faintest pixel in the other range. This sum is 12.9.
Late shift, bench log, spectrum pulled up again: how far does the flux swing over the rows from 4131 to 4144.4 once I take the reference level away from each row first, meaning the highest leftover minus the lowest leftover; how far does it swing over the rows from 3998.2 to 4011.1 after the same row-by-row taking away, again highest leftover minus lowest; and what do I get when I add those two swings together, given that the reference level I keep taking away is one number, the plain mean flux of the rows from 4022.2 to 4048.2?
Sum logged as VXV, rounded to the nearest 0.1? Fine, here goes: 3.2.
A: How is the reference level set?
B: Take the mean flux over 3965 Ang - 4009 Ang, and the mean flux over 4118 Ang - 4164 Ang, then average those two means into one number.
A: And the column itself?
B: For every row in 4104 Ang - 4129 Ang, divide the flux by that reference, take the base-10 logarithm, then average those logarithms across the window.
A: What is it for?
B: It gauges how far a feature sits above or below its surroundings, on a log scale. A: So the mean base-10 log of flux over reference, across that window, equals 0.01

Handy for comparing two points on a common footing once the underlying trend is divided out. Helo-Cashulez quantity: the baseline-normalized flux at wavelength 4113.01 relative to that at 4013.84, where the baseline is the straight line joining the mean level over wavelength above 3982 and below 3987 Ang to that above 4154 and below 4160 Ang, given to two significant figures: 0.93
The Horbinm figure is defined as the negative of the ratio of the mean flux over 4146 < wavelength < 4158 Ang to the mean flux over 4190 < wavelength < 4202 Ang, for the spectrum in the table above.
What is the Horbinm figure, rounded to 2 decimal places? -1.00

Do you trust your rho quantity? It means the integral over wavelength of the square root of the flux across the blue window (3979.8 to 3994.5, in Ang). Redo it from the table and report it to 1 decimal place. 37.9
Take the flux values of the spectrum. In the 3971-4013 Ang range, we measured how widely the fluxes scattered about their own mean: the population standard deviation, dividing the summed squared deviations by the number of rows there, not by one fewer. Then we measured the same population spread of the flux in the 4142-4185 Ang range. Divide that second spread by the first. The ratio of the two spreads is 0.68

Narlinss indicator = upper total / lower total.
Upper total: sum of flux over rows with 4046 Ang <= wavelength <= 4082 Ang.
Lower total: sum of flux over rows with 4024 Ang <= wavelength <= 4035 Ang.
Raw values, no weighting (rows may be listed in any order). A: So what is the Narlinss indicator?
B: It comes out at 3.2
